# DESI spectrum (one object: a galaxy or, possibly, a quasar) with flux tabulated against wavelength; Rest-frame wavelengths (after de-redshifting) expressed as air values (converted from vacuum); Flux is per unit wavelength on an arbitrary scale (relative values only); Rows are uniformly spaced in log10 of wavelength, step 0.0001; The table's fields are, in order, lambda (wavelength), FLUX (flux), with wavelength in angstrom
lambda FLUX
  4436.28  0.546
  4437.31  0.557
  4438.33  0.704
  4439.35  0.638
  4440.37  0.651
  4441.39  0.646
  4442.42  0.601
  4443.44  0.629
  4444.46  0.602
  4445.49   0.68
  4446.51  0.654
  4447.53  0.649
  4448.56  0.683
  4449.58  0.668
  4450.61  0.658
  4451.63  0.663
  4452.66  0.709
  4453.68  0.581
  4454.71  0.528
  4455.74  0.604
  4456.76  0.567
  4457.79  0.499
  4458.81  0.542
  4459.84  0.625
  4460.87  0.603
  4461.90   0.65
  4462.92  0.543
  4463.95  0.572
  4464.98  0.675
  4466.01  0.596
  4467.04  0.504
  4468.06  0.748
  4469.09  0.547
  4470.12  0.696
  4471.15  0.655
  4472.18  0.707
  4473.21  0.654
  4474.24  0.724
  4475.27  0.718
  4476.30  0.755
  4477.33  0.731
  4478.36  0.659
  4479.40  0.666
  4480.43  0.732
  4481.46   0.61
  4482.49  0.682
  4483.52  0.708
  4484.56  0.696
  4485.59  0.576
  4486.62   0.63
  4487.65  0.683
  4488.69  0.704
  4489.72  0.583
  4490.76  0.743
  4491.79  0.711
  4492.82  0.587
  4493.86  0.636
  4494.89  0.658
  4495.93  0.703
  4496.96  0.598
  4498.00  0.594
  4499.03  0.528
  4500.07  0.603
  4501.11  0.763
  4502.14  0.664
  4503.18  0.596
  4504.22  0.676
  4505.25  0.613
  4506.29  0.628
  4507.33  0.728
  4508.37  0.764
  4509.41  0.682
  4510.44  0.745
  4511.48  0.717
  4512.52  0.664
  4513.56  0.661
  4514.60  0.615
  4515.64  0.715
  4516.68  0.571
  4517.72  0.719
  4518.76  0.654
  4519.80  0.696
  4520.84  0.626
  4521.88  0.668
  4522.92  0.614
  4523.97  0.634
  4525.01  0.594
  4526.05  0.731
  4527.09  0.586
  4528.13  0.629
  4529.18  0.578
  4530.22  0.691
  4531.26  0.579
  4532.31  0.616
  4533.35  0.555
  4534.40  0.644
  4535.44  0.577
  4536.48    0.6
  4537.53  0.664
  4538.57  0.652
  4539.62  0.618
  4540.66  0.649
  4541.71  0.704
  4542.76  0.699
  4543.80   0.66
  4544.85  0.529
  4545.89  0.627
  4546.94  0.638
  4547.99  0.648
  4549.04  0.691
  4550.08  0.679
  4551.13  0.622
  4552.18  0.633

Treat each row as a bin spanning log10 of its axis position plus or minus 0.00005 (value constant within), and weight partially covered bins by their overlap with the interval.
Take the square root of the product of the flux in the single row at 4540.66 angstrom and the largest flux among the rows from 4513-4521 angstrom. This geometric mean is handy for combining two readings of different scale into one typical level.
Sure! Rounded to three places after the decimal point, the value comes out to 0.683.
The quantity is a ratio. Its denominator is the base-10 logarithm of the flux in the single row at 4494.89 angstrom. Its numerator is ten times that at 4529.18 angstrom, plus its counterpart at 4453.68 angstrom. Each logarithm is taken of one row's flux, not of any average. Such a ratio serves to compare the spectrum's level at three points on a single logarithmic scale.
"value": 14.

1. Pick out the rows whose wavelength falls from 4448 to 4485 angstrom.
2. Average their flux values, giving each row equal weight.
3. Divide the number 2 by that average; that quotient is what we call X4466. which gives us 3.11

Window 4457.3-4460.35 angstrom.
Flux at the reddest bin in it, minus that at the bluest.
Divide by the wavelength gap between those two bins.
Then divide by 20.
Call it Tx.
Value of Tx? 0.0031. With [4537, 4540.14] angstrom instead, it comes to -0.0011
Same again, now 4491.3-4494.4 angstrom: -0.0018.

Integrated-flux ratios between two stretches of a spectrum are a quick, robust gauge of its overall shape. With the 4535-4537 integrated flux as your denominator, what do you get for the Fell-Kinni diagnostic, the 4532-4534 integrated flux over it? 0.99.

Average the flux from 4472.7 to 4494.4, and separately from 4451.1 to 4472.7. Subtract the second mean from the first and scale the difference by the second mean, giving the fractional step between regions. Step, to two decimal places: 0.11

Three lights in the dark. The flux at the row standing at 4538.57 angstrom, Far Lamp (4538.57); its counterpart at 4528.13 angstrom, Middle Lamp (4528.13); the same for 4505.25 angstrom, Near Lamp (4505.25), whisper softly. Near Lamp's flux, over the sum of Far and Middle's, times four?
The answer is 1.91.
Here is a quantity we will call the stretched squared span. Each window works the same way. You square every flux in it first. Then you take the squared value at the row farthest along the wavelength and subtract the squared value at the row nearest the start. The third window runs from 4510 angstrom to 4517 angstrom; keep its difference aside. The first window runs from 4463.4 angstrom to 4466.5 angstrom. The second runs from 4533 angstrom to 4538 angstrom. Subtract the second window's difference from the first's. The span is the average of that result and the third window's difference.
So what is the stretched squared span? -0.17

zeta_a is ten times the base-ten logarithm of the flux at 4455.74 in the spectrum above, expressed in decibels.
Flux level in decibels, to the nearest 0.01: -2.19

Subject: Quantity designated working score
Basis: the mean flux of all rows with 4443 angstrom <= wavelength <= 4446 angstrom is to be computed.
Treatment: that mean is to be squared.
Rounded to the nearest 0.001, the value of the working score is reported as 0.406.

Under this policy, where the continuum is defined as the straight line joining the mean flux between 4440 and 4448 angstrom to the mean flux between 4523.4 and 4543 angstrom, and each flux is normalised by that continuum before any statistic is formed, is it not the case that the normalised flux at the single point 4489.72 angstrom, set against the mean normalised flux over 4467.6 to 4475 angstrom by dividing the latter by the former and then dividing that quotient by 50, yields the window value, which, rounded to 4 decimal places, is 0.0231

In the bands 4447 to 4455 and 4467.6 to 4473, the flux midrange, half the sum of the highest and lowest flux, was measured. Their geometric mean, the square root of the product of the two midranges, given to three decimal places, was 0.633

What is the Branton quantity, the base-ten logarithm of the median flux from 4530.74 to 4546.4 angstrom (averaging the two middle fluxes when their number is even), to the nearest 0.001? -0.203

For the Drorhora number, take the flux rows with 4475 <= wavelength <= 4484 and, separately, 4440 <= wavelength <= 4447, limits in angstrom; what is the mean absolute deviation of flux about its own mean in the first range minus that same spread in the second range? 0.014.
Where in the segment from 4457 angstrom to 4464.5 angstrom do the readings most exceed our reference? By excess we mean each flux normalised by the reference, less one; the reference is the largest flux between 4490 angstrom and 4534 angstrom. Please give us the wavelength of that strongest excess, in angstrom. 4461.90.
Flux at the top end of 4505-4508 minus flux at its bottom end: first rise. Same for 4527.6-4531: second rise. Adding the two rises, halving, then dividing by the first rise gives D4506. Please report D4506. 0.8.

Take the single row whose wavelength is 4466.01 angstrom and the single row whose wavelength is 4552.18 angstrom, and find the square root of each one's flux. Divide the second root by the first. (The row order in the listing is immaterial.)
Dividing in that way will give 1.03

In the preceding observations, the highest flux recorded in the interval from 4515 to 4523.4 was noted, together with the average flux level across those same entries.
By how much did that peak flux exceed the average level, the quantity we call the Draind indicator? 0.061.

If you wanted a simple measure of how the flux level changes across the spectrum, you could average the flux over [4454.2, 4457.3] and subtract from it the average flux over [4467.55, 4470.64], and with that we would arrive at -0.10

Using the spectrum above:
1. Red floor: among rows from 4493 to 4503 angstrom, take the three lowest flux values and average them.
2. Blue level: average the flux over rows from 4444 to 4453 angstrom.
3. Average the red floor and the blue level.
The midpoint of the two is 0.618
